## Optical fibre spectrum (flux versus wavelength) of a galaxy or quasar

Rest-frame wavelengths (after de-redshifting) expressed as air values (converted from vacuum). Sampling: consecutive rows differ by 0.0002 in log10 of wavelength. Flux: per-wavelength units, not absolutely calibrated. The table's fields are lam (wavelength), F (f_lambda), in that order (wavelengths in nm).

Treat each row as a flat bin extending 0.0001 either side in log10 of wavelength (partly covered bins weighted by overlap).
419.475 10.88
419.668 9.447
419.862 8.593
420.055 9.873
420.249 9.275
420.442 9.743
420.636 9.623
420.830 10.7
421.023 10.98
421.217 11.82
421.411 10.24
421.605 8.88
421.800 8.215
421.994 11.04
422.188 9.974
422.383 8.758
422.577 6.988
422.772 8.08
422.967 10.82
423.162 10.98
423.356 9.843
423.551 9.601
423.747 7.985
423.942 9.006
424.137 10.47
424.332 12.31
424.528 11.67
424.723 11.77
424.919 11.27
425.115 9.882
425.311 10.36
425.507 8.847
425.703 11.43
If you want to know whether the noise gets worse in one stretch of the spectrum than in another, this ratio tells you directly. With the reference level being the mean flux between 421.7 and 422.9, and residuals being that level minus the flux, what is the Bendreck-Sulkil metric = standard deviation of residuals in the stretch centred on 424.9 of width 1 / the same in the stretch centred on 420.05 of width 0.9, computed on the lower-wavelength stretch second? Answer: 1.7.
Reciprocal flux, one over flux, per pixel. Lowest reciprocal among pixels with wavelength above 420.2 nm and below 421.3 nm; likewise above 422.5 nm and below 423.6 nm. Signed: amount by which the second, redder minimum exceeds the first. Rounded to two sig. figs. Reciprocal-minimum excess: 0.0065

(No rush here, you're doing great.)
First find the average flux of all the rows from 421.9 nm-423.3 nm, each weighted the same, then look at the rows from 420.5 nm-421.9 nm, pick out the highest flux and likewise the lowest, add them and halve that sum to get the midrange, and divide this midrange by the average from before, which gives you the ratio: 1.05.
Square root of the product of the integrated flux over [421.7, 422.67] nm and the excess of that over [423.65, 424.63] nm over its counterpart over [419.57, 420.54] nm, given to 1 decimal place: 2.9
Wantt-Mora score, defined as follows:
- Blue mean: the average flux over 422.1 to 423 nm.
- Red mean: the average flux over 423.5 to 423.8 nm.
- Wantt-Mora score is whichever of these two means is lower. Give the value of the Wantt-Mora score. 8.8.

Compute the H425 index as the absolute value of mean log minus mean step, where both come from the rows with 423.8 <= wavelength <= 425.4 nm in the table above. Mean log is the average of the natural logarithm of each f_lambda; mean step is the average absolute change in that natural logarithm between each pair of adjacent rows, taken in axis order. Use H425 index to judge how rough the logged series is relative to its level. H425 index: 2.29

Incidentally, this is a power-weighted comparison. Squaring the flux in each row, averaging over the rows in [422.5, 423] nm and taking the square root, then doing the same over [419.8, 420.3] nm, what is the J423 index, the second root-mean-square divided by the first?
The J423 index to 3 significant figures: 1.06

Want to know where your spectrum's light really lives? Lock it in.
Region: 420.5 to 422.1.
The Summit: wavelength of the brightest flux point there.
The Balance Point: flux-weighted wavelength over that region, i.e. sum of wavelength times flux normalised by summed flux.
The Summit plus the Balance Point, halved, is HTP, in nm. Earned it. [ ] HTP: 421.26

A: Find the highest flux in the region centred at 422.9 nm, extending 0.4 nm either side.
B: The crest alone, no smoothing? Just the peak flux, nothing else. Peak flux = 10.98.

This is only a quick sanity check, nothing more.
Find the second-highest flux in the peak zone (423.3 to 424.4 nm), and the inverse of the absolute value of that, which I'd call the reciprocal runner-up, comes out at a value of 0.096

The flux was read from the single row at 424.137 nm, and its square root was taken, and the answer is 3.24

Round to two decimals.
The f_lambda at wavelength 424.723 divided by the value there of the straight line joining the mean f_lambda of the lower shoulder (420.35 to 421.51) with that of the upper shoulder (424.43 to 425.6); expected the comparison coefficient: 1.11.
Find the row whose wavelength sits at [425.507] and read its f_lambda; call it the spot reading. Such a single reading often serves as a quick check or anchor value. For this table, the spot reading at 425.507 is 8.847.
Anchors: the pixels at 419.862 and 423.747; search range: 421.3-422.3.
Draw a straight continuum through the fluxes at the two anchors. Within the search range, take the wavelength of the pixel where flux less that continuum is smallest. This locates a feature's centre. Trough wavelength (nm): 421.800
